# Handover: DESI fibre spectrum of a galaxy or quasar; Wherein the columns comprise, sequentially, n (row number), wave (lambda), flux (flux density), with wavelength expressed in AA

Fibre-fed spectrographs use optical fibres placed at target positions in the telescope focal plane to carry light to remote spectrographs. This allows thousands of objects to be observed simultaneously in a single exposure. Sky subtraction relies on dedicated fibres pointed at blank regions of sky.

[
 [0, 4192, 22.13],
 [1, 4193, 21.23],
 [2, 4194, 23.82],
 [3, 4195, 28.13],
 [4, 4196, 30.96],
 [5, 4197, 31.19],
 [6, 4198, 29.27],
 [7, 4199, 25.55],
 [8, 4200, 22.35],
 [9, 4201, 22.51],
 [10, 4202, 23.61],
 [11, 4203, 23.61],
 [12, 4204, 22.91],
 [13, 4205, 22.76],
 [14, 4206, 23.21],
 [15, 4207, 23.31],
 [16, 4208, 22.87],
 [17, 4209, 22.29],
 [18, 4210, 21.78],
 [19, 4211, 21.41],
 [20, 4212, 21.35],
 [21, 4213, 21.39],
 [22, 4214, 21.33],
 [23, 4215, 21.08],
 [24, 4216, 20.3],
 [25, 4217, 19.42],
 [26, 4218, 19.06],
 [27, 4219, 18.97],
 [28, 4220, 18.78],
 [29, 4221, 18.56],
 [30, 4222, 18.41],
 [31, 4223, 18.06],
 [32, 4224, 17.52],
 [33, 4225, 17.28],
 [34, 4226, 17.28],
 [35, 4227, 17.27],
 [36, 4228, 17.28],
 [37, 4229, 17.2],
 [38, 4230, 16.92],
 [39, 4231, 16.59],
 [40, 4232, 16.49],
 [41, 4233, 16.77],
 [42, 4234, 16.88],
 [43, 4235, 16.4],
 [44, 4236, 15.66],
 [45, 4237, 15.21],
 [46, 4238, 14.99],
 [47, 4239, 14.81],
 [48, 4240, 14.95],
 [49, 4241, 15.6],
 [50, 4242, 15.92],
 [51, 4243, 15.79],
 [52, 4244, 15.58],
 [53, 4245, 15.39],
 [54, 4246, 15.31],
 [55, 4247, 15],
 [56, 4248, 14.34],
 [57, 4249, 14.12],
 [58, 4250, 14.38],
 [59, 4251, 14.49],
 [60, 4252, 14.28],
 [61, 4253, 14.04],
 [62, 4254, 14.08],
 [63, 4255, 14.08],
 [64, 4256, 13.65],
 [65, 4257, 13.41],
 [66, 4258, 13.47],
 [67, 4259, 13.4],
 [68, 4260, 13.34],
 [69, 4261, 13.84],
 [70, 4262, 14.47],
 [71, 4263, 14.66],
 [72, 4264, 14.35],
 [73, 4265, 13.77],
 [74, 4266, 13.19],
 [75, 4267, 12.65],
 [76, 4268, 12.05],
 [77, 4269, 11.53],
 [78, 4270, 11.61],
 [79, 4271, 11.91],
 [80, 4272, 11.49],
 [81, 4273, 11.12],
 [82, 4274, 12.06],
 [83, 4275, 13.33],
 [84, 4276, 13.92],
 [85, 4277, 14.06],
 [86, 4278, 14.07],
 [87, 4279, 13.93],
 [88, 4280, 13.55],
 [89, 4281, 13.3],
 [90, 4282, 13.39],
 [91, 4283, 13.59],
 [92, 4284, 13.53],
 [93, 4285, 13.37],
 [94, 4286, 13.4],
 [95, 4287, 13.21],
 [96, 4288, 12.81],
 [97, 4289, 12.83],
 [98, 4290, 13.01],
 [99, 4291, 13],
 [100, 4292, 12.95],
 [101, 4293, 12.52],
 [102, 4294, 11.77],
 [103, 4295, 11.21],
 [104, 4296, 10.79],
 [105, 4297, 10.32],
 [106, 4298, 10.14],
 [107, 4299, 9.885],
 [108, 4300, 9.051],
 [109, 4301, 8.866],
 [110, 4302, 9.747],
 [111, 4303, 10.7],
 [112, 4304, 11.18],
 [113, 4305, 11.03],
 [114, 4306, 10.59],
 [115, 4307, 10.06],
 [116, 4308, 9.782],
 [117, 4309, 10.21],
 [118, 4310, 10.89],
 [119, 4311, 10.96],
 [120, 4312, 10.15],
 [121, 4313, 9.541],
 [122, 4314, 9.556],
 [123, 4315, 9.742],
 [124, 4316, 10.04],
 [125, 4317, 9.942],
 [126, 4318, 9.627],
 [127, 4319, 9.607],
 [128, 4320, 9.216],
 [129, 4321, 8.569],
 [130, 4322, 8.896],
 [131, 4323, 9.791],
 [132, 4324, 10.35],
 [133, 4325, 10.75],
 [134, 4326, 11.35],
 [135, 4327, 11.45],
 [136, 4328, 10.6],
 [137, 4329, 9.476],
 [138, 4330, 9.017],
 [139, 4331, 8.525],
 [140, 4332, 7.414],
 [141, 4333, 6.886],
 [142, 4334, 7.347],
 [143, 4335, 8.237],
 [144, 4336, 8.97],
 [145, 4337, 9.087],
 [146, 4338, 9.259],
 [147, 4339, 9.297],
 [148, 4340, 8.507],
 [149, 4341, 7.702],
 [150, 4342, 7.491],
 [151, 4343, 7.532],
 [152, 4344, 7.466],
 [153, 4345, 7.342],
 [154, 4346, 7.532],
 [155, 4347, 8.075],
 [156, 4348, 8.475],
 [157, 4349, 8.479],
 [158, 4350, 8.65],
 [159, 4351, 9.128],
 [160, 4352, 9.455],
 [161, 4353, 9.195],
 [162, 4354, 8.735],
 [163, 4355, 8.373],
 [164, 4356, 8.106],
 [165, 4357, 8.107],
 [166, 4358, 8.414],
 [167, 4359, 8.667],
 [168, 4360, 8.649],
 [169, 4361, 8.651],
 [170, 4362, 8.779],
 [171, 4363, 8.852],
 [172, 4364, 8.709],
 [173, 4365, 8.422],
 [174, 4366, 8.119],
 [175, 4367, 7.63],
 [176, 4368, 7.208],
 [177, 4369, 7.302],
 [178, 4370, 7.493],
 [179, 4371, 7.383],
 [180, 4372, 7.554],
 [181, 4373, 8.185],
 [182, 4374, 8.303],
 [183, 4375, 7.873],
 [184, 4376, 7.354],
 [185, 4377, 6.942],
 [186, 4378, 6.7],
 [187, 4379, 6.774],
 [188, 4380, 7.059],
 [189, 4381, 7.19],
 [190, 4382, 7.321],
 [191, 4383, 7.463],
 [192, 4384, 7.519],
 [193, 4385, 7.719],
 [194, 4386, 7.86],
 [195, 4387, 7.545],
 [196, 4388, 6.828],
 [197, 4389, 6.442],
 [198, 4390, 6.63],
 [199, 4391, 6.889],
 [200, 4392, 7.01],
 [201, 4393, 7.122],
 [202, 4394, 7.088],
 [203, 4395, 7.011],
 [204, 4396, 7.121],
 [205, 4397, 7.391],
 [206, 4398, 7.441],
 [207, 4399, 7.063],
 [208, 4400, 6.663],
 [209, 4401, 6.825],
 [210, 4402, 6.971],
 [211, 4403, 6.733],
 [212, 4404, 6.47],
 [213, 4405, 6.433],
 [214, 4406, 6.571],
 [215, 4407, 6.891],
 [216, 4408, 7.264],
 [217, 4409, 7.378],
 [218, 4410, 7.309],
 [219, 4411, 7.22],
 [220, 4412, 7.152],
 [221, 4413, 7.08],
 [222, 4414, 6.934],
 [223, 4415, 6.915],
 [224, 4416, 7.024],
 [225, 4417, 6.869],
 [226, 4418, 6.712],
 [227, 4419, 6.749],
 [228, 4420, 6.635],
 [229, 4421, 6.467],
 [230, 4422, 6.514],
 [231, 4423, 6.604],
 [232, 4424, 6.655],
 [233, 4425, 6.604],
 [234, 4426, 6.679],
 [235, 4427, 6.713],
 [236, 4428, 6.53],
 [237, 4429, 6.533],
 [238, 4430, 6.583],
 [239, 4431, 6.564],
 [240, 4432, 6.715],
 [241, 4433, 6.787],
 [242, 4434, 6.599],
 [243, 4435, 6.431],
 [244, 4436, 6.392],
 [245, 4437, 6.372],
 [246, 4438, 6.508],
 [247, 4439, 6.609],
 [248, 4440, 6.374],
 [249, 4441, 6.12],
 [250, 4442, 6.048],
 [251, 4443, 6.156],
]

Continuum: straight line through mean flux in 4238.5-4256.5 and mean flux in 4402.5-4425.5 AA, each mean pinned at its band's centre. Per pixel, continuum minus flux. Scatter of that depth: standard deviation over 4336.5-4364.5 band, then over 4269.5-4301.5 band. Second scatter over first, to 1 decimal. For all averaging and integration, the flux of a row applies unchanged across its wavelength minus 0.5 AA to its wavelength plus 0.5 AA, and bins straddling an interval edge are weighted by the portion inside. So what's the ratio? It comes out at 1.6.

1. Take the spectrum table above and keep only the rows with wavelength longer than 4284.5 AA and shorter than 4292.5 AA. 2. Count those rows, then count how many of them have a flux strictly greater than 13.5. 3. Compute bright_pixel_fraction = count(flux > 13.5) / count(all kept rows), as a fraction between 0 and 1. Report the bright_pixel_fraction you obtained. 0.00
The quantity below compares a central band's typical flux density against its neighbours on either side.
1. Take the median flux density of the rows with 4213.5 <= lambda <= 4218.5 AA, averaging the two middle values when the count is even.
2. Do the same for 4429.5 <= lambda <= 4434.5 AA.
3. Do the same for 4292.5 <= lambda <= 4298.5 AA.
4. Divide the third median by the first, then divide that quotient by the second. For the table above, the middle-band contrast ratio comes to 0.082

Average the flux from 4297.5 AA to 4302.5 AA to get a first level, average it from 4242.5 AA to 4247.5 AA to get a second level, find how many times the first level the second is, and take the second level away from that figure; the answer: -14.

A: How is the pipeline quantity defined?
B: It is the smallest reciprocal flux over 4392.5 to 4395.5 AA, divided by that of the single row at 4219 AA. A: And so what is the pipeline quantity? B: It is 2.66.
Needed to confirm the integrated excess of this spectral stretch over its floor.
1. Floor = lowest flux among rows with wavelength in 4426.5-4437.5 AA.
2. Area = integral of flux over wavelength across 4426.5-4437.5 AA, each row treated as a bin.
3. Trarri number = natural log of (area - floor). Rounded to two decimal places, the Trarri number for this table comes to 4.19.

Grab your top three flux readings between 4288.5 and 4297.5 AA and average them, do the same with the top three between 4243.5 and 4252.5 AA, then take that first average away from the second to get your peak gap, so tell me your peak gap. 2.4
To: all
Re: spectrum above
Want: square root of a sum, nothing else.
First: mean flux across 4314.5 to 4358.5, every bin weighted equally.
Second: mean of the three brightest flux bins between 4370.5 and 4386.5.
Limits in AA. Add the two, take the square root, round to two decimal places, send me 4.12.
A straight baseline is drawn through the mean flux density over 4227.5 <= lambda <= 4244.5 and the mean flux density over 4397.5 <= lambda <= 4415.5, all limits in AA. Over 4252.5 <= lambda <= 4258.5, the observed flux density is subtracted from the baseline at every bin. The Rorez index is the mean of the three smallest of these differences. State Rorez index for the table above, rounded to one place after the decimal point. 1.0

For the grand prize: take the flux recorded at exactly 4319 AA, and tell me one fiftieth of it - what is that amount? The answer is 0.19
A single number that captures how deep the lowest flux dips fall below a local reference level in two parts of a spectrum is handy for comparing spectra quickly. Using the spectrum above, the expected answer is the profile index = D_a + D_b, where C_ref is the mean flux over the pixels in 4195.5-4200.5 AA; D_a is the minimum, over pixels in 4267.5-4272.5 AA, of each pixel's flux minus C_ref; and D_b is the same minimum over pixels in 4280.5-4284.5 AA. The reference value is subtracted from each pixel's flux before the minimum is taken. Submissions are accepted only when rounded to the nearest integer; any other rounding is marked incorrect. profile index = -31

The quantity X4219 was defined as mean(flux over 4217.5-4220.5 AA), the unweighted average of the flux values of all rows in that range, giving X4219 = 18.9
